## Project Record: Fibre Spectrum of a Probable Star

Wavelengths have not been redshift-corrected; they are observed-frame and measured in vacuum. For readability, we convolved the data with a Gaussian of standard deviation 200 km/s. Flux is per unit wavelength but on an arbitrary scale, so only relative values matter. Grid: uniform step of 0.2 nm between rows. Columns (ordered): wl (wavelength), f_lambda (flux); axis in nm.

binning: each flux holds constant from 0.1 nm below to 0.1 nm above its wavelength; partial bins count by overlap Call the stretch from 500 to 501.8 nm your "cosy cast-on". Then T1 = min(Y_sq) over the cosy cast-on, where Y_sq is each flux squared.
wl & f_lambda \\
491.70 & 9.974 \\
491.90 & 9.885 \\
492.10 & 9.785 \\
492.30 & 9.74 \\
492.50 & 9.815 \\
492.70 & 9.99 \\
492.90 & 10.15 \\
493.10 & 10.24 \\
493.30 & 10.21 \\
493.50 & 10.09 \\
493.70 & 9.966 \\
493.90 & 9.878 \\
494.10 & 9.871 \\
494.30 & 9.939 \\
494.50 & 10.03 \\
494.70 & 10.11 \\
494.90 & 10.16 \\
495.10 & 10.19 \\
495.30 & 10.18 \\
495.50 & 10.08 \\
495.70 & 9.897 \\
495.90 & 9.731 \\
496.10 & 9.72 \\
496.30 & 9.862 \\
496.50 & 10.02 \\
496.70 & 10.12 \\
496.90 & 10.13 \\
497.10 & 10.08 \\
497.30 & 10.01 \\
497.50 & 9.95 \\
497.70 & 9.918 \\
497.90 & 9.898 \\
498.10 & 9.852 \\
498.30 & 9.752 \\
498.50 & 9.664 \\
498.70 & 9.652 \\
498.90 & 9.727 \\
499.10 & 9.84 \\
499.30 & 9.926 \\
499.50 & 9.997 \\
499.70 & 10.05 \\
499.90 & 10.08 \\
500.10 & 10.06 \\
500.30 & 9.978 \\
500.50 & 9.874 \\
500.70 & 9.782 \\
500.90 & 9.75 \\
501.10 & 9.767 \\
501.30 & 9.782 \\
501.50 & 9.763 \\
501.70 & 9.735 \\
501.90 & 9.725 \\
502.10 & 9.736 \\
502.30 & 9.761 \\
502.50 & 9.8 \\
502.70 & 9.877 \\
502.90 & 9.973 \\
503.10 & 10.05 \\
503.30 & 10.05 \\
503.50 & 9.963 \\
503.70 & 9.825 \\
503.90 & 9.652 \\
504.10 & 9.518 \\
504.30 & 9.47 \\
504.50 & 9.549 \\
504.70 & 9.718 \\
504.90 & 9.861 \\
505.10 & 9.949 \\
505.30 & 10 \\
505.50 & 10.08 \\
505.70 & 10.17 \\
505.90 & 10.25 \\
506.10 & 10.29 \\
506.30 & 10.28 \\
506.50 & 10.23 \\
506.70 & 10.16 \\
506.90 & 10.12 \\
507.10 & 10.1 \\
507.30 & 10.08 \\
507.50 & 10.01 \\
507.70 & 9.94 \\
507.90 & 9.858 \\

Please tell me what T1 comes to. 94.8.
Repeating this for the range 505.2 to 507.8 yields 98.8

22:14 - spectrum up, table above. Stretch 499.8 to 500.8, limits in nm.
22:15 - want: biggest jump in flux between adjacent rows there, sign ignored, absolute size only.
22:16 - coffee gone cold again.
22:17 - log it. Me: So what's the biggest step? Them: 0.104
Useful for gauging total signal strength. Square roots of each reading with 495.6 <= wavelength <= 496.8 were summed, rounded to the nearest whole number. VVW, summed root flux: 19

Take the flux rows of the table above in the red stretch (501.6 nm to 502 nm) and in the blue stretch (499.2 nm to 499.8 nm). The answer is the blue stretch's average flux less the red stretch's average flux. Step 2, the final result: 0.26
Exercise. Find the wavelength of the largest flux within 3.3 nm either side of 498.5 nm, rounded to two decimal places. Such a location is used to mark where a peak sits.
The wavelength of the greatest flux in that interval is 495.30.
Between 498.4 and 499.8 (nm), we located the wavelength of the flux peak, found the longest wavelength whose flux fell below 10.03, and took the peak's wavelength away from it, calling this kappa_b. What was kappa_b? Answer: -0.20 nm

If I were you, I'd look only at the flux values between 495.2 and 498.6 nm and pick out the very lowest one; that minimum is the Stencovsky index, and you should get 9.664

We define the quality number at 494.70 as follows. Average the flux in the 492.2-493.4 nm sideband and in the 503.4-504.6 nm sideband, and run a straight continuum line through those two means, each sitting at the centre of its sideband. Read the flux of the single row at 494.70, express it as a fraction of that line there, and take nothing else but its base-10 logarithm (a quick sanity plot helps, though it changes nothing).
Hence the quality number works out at 0.0064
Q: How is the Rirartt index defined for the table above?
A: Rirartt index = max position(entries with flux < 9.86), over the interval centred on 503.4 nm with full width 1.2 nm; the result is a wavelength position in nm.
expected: 503.90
